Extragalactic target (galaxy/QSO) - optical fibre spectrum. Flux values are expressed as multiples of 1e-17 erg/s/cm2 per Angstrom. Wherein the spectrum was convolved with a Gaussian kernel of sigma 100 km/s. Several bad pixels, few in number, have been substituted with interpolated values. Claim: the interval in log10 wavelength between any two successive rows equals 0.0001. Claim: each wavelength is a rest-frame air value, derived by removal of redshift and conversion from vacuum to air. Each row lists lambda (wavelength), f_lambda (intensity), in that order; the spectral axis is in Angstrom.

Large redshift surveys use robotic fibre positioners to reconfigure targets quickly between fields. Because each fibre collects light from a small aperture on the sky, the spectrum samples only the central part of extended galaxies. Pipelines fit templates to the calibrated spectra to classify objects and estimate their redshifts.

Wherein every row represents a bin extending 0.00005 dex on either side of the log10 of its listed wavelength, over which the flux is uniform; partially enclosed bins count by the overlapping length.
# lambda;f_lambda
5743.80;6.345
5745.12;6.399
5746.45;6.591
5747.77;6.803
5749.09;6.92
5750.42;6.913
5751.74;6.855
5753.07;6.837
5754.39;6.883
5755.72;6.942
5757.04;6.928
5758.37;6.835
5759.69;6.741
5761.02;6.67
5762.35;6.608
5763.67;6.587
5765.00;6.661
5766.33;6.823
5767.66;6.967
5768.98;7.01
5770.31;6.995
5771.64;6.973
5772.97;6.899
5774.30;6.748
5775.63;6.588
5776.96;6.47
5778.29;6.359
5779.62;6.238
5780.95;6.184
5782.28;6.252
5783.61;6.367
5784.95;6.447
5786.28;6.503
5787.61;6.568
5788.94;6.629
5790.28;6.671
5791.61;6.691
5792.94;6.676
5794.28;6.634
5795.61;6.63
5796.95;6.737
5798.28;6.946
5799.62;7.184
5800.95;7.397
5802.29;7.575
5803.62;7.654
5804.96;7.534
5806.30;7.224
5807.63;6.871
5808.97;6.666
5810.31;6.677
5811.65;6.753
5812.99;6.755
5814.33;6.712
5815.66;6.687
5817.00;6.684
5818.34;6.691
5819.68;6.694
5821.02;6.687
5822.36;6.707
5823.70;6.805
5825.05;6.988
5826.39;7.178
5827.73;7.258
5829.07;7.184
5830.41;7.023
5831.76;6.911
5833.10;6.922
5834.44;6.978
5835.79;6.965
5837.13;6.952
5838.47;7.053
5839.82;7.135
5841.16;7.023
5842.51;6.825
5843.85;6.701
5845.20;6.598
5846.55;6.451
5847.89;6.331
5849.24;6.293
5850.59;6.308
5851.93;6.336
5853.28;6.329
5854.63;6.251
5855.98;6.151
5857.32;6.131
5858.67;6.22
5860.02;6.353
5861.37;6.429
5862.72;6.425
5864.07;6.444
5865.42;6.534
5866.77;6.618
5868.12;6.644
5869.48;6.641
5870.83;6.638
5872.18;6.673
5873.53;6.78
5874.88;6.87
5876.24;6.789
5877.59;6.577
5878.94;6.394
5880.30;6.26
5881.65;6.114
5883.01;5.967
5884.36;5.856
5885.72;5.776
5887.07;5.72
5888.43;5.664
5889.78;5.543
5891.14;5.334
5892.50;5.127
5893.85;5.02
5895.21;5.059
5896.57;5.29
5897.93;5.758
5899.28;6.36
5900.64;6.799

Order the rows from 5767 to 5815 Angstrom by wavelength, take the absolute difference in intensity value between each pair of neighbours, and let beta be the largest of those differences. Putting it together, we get 0.35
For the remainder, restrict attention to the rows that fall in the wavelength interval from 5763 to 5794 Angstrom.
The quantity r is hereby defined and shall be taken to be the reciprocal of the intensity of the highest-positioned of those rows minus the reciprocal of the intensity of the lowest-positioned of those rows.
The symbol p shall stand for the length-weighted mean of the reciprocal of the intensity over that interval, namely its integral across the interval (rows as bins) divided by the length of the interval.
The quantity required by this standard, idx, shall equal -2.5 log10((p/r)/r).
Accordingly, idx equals -11.4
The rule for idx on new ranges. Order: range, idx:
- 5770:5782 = -6.6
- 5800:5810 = -7.0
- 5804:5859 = -5.7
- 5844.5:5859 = -8.2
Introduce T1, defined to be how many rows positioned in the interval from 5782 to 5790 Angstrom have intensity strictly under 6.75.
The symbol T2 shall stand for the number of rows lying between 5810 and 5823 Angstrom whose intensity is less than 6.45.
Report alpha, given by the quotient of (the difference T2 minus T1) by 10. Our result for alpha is -0.60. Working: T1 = 6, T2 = 0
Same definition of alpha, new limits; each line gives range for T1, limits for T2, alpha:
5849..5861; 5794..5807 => -0.90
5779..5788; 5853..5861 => -0.10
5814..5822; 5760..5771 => -0.60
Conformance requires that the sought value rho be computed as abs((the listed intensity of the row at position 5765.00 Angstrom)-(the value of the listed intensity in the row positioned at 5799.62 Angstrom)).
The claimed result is 0.52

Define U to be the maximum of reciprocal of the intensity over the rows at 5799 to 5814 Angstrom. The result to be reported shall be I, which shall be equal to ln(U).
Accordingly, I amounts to -1.90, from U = 0.150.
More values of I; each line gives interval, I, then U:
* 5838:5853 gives -1.84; 0.159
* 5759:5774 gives -1.89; 0.152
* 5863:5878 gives -1.86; 0.155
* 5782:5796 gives -1.83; 0.160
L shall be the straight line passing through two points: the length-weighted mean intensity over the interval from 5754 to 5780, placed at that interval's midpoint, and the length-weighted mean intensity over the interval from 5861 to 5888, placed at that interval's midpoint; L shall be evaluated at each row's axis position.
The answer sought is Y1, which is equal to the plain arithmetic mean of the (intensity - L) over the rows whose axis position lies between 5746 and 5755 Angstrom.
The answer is 0.02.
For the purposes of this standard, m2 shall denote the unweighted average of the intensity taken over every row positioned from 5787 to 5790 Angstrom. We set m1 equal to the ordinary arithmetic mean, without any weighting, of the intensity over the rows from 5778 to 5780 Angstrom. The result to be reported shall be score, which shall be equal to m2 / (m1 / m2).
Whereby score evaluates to 6.91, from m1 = 6.30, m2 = 6.6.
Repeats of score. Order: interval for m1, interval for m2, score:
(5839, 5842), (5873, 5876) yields 6.58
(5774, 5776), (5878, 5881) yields 6.00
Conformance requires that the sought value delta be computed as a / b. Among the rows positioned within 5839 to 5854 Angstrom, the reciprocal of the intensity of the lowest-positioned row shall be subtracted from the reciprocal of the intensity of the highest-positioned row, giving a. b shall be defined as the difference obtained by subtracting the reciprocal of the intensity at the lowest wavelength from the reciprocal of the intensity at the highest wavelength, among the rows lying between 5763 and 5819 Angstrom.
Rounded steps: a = 0.018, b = 0.00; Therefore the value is -7.6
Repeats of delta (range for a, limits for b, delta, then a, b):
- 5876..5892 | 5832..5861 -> 3.1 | 0.040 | 0.01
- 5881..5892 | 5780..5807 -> -1.0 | 0.024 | -0.02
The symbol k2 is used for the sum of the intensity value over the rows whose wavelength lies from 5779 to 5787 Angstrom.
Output 38.0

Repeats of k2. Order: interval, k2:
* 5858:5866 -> 38.4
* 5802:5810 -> 43.5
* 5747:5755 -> 41.2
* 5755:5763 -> 40.7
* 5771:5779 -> 40.0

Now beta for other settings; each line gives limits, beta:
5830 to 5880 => 0.21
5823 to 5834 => 0.19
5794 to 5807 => 0.31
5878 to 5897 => 0.23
